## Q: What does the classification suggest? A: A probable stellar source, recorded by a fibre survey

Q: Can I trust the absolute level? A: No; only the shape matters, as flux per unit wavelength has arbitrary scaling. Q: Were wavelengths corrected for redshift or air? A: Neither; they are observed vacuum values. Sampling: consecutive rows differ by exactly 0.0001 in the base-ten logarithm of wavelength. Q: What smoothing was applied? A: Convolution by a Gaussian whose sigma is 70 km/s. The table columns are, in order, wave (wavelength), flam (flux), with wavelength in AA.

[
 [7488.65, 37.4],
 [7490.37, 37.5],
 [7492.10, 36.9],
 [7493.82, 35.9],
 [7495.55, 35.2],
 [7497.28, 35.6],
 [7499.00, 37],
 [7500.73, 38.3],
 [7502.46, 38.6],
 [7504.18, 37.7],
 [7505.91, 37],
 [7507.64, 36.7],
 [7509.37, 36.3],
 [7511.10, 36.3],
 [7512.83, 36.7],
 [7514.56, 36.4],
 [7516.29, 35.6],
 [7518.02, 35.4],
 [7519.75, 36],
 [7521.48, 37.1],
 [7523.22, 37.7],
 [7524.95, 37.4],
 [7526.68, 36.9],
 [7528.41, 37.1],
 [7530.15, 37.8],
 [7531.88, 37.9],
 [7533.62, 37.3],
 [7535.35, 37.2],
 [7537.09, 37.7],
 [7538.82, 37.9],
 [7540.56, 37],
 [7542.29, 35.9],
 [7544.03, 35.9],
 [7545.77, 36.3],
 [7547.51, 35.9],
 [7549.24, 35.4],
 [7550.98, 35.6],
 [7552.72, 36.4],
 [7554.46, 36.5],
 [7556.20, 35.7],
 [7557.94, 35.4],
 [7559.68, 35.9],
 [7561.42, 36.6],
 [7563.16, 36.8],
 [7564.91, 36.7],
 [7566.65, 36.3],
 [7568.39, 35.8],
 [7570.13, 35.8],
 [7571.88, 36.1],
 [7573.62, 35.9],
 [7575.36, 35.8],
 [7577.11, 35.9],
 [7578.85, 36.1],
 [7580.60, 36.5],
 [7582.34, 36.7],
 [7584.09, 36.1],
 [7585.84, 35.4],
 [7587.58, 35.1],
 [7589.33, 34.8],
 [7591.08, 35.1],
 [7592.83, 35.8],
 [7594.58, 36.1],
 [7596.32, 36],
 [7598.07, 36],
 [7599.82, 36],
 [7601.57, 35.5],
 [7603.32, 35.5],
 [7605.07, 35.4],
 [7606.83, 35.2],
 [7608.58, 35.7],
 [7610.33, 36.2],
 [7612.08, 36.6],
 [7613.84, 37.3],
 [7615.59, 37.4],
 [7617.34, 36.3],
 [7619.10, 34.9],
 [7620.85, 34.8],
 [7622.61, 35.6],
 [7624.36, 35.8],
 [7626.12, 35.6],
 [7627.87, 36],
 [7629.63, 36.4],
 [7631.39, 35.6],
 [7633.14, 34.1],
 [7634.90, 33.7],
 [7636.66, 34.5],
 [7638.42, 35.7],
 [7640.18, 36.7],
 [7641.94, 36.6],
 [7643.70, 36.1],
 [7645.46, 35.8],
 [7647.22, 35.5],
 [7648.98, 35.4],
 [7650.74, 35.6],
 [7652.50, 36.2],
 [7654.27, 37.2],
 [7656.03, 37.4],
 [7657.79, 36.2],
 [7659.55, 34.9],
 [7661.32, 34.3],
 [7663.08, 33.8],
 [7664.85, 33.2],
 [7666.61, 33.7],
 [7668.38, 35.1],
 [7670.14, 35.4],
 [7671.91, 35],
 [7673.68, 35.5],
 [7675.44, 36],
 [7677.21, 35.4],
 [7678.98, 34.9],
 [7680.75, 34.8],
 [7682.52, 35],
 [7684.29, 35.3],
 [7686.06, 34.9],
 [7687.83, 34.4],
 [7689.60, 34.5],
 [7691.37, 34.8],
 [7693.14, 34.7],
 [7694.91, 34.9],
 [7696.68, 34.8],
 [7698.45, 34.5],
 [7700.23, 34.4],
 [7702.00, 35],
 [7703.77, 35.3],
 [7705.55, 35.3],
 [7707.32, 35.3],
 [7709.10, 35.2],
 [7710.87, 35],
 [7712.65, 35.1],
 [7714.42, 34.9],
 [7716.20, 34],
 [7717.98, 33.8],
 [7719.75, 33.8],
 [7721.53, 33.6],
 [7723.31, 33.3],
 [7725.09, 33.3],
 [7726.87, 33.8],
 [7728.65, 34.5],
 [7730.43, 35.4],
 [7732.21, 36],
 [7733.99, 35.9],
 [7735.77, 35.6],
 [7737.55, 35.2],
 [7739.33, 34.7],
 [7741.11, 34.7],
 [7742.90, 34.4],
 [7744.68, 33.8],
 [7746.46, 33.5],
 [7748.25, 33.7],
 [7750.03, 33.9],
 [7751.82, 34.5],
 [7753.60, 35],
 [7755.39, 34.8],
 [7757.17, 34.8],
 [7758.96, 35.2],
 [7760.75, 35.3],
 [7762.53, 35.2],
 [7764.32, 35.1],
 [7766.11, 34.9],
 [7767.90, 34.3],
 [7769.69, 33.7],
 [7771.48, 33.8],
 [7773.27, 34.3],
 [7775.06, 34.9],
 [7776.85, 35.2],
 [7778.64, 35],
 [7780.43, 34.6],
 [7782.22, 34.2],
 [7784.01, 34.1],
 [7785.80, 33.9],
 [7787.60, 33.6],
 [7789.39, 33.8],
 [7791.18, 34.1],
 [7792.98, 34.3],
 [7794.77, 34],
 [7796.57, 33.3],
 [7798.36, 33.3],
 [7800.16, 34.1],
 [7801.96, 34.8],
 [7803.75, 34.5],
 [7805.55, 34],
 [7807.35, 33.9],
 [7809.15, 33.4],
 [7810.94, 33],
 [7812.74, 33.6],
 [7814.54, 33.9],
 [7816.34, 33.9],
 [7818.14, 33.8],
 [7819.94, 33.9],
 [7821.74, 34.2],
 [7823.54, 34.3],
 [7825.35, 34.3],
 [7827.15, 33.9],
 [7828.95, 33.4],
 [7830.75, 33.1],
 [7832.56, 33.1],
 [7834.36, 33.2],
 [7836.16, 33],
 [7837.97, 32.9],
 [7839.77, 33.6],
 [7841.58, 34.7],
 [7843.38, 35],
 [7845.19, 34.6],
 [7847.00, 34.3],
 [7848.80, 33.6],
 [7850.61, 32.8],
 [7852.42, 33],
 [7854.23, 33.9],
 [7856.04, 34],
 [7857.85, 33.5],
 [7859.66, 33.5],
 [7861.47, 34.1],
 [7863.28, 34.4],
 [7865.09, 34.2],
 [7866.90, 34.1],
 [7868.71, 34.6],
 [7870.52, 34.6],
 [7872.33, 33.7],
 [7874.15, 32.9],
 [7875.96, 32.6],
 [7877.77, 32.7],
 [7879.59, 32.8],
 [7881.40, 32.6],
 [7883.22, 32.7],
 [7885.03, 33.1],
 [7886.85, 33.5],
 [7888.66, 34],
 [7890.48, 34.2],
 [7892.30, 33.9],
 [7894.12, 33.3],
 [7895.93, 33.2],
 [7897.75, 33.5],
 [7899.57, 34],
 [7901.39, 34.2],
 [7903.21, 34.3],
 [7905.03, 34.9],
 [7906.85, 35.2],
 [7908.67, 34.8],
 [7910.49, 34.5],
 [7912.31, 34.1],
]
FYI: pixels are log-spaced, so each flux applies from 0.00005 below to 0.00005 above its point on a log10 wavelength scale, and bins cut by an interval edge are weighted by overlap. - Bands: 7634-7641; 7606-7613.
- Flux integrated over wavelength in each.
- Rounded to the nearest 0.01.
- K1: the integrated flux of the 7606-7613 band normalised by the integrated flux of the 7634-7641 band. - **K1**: 1.02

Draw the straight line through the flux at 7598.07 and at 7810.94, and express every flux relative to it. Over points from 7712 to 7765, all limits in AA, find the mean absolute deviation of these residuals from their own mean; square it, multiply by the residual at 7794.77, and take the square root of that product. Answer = 0.65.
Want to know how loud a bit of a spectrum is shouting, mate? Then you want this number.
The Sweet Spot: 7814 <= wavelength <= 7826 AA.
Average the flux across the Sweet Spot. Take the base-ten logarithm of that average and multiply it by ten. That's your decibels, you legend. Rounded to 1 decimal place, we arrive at 15.3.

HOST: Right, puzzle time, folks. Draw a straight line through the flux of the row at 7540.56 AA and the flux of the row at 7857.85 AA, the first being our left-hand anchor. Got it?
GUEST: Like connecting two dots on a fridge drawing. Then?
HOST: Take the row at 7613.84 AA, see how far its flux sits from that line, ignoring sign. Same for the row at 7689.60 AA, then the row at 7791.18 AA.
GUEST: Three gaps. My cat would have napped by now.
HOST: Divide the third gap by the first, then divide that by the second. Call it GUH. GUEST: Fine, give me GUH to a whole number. 0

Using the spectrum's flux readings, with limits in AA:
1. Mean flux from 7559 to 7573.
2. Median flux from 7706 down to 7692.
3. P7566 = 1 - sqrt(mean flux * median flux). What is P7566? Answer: -34.5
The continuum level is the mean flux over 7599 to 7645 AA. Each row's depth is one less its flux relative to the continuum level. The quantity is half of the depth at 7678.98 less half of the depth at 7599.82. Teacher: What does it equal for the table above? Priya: 0.015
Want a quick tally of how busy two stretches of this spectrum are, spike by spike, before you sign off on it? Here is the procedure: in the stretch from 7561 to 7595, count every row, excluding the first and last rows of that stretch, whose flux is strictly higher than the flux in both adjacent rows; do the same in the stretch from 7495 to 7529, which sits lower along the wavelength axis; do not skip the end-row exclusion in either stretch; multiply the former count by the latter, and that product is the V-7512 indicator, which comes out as 9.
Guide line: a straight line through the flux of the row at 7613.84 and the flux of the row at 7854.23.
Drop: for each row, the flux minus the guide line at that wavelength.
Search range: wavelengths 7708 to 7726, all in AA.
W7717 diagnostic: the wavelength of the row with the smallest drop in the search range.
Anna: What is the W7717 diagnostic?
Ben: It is 7723.31 AA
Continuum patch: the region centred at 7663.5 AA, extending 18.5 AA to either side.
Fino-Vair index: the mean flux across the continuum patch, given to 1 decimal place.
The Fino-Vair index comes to 35.3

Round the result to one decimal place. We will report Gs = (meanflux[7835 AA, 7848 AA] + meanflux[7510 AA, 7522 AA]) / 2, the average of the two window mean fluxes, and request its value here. 35.1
